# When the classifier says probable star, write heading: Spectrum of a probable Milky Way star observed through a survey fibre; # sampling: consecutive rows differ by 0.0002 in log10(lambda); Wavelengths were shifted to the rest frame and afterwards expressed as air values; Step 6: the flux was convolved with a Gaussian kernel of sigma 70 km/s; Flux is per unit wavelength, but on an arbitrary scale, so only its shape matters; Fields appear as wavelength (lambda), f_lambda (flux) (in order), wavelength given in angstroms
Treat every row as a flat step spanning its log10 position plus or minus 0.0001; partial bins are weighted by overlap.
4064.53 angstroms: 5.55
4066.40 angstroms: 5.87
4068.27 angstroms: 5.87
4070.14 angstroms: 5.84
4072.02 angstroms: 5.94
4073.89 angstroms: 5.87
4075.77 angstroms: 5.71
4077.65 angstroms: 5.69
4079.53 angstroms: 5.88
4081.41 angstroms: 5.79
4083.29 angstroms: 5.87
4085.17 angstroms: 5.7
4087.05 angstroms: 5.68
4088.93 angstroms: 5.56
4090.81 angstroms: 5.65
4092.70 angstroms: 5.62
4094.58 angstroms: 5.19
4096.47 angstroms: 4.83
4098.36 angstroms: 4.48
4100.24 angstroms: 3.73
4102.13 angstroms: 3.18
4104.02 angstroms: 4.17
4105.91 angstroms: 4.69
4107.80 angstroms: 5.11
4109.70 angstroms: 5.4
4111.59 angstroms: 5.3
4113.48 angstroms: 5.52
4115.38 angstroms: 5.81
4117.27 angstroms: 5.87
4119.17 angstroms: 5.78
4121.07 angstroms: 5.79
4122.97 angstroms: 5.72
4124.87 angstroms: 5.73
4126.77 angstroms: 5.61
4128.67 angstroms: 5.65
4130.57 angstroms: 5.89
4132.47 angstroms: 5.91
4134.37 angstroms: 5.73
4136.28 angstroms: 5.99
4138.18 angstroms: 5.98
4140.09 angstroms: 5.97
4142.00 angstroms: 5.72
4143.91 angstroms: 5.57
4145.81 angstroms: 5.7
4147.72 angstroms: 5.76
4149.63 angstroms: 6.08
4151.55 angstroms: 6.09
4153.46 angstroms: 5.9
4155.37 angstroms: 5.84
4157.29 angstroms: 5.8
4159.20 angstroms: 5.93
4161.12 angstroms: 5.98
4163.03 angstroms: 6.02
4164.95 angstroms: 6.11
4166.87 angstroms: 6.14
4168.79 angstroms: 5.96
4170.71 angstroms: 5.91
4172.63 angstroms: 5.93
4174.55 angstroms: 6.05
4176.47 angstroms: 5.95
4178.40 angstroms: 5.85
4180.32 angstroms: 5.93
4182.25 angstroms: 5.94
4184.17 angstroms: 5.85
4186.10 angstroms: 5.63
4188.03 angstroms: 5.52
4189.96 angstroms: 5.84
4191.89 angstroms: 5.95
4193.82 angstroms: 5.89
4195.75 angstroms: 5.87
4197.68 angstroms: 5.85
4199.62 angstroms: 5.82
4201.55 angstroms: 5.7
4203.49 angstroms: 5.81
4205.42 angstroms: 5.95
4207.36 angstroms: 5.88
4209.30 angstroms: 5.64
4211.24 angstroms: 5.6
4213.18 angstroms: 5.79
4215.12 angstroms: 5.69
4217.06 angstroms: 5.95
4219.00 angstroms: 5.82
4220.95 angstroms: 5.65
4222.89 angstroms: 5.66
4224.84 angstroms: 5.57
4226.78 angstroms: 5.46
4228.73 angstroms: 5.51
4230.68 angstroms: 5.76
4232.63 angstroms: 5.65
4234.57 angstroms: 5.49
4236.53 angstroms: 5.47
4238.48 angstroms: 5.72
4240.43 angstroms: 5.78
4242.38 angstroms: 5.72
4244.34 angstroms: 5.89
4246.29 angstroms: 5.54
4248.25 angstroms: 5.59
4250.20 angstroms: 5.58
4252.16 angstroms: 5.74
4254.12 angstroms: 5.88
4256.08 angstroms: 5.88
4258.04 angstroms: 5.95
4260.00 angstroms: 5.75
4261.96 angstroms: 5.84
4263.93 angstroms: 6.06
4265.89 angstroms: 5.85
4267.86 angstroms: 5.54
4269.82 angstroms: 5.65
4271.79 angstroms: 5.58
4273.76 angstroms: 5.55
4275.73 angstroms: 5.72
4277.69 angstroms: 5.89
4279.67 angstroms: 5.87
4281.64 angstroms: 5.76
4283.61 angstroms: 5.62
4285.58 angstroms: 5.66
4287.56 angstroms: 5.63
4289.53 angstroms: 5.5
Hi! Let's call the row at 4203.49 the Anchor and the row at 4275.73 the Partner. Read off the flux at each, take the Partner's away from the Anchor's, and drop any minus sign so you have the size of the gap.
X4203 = 0.09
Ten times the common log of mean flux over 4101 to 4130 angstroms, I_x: 7.23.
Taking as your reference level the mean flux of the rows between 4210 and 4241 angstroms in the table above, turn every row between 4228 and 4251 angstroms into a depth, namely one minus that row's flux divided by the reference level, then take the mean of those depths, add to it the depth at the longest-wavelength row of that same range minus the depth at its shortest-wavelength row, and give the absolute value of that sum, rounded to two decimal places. 0.01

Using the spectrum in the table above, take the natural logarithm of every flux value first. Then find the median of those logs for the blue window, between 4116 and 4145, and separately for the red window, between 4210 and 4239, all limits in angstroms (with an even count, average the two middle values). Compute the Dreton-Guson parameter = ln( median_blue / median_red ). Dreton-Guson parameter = 0.013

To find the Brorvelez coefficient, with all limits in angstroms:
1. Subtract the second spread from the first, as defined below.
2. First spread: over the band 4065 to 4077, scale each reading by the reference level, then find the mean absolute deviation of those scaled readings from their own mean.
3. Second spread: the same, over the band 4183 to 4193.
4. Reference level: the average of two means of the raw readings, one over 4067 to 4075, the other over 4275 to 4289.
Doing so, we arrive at -0.017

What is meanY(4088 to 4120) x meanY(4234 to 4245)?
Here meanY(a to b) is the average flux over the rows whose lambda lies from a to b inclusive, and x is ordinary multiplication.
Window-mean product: 28.7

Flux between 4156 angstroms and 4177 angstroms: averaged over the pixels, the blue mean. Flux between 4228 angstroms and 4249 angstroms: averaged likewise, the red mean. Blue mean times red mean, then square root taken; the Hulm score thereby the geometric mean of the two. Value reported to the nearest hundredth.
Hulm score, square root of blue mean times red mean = 5.81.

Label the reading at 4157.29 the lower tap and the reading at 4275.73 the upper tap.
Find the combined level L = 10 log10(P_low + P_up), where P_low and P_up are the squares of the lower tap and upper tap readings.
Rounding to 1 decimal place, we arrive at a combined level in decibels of 18.2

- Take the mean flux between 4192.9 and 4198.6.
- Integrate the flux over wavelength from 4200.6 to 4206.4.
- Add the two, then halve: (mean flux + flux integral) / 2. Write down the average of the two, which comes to 19.8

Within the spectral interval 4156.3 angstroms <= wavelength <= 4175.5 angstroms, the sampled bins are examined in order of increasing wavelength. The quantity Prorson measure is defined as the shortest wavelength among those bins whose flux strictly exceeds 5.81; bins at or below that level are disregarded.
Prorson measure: 4159.20 angstroms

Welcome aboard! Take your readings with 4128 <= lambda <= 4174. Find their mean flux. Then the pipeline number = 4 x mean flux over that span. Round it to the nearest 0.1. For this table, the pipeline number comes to 23.6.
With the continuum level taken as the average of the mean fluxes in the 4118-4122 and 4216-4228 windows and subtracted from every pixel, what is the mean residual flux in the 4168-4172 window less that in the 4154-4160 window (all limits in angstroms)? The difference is 0.08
